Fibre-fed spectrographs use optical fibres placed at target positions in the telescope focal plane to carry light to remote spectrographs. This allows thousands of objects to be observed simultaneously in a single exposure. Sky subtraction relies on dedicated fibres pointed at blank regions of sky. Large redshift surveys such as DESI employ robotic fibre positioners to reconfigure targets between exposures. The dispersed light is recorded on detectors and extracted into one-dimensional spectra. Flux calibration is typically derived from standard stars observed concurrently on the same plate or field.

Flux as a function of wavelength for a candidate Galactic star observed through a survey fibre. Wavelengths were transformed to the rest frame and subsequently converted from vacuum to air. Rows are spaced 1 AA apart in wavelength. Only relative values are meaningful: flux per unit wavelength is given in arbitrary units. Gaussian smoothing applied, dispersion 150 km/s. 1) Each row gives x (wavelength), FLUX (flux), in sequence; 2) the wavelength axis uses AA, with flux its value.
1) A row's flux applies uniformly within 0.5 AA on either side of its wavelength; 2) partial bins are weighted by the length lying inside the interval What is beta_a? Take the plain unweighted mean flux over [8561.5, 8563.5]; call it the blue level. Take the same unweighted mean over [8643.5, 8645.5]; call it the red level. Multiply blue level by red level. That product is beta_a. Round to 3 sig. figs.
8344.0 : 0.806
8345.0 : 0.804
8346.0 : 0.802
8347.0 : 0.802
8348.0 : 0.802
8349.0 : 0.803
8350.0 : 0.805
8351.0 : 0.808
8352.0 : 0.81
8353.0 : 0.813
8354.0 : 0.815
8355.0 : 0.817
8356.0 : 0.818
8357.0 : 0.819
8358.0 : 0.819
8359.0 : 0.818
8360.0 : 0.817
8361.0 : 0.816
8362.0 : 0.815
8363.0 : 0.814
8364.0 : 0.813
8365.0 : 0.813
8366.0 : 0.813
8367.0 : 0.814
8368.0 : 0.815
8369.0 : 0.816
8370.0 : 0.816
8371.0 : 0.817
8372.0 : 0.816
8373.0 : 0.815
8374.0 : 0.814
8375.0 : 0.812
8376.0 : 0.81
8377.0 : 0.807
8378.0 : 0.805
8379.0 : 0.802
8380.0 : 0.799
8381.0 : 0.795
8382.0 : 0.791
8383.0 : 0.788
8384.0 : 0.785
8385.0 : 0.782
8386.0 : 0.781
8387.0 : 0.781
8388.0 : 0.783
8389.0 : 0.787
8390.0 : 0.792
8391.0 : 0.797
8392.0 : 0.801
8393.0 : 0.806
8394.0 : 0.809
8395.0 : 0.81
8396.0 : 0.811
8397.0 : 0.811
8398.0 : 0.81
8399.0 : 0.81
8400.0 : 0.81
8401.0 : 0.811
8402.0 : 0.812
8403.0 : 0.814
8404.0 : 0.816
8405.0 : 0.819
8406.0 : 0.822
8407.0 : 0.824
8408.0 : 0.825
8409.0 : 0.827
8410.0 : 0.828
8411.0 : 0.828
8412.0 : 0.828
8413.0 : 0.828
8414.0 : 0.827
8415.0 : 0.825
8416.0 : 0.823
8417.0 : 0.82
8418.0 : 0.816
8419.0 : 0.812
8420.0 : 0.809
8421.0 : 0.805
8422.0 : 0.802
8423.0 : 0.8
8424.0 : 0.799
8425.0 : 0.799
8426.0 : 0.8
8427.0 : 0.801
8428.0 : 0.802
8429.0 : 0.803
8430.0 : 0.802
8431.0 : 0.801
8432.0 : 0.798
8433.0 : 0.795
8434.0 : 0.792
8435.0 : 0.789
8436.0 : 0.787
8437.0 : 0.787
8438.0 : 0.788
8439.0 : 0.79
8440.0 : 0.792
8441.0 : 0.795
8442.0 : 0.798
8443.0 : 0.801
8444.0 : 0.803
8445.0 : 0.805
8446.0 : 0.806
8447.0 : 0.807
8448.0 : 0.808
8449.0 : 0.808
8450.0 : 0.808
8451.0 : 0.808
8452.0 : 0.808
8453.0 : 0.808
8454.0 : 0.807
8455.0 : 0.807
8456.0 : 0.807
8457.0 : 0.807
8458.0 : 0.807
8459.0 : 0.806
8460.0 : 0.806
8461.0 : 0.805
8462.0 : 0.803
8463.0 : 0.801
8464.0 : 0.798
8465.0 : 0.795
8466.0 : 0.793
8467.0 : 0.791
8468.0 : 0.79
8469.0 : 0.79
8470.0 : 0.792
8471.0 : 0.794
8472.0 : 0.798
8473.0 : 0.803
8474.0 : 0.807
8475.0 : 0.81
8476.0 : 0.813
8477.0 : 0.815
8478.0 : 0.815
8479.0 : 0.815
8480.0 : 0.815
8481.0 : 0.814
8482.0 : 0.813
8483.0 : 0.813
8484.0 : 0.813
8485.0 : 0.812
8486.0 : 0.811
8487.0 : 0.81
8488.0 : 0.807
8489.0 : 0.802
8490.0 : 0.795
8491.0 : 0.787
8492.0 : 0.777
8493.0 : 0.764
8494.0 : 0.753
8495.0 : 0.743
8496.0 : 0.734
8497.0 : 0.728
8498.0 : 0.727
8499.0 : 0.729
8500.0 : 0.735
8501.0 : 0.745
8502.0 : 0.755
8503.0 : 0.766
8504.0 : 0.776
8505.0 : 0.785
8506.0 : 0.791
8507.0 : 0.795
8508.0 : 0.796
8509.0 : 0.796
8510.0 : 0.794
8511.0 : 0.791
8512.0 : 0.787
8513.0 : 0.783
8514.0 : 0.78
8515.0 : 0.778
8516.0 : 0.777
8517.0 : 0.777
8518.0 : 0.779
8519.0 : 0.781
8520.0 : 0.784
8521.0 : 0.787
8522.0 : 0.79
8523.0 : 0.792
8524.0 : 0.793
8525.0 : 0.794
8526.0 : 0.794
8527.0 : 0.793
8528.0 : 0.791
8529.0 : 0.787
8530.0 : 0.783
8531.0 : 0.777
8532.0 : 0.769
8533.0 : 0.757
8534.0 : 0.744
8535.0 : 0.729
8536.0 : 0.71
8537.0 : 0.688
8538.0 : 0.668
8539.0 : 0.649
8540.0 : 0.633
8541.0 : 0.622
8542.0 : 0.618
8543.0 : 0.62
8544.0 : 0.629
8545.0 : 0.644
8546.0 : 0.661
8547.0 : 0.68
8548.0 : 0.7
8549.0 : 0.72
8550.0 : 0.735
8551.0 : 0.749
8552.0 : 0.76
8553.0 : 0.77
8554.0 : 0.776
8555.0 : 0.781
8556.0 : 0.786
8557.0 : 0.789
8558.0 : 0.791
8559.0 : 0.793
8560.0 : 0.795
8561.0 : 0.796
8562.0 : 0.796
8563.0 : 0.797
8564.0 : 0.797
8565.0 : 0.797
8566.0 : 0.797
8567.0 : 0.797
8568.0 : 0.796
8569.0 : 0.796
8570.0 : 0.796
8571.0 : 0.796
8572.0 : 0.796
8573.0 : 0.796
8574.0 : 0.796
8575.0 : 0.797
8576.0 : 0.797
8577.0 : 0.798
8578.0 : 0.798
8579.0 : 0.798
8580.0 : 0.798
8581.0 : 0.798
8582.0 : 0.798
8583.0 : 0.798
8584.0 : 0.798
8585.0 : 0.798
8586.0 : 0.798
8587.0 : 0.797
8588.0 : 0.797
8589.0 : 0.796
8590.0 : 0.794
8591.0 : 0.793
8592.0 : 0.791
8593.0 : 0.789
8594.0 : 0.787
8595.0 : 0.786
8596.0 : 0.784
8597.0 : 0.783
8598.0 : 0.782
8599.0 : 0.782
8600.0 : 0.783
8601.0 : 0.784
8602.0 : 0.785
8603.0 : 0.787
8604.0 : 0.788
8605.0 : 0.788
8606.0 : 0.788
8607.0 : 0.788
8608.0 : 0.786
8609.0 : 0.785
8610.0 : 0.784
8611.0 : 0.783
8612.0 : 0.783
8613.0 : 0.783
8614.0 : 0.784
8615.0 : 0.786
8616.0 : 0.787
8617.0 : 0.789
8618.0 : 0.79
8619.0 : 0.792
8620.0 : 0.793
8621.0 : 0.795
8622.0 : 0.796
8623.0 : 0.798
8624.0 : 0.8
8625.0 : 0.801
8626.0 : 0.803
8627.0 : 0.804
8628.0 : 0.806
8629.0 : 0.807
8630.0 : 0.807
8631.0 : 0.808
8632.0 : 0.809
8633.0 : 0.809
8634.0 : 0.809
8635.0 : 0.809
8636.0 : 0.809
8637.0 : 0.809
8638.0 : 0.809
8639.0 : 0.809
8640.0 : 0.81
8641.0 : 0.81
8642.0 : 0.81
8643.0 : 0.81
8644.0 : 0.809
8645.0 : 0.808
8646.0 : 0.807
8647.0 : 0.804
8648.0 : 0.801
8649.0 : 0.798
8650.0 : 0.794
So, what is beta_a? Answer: 0.644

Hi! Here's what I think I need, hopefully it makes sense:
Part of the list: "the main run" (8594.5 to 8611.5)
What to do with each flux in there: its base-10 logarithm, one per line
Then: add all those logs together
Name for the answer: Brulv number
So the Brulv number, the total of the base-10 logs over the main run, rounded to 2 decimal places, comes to -1.79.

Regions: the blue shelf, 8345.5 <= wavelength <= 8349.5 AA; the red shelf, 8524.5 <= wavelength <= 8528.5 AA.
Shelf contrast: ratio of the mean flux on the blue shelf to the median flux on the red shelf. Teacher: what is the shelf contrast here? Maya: 1.01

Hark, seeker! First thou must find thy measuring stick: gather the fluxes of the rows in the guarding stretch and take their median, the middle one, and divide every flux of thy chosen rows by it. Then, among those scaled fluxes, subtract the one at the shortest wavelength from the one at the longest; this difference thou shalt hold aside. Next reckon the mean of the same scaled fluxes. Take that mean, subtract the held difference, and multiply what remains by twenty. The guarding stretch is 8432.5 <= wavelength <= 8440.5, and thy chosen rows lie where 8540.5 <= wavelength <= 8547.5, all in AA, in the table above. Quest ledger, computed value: 14.7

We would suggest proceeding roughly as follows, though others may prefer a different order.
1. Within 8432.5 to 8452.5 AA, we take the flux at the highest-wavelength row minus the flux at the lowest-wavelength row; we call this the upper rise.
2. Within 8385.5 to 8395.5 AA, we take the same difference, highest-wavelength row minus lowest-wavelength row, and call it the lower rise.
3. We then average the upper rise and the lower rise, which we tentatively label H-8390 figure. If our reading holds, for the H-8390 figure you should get 0.021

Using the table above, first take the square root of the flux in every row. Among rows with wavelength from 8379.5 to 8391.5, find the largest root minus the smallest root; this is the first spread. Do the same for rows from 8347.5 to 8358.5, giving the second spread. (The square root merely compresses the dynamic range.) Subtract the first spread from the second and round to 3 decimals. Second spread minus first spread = -0.001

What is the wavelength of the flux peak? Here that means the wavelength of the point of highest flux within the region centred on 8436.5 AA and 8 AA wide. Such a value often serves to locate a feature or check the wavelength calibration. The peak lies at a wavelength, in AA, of 8433.0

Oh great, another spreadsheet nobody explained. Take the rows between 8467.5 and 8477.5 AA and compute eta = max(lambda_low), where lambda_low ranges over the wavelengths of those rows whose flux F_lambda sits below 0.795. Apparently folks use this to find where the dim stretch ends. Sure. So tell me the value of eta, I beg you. 8471.0 AA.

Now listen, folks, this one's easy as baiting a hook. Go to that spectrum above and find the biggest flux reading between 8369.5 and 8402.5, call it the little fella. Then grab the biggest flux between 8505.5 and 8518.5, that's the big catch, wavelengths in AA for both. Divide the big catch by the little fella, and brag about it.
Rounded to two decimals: 0.97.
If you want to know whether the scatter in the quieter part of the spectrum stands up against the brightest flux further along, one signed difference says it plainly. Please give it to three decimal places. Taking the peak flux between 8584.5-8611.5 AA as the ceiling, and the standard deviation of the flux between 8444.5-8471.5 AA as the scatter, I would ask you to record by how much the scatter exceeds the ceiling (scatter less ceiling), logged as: -0.791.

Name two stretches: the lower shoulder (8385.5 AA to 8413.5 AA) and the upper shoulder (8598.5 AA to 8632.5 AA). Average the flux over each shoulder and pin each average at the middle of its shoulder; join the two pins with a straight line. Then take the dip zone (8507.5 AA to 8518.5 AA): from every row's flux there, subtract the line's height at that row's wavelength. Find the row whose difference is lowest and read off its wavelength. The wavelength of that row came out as 8516.0 AA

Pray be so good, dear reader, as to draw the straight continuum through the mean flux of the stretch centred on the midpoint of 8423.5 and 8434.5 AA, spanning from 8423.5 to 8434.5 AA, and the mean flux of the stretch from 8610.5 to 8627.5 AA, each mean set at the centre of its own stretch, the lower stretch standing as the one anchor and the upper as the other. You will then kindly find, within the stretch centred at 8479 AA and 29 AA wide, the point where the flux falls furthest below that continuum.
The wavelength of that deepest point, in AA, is 8493.0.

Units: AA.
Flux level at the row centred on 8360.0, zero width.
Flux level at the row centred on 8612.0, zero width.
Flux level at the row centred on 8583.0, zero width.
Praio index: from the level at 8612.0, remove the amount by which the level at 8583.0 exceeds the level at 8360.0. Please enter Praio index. 0.802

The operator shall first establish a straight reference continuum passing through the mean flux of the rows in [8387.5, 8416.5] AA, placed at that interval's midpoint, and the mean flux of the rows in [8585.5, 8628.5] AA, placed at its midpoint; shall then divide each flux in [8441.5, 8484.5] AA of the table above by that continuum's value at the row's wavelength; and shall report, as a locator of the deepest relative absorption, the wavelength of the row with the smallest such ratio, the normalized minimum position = 8468.0 AA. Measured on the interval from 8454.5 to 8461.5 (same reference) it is 8461.0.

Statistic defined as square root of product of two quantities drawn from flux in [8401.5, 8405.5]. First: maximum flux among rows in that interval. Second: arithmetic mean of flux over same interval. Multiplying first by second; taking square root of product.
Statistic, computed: 0.817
